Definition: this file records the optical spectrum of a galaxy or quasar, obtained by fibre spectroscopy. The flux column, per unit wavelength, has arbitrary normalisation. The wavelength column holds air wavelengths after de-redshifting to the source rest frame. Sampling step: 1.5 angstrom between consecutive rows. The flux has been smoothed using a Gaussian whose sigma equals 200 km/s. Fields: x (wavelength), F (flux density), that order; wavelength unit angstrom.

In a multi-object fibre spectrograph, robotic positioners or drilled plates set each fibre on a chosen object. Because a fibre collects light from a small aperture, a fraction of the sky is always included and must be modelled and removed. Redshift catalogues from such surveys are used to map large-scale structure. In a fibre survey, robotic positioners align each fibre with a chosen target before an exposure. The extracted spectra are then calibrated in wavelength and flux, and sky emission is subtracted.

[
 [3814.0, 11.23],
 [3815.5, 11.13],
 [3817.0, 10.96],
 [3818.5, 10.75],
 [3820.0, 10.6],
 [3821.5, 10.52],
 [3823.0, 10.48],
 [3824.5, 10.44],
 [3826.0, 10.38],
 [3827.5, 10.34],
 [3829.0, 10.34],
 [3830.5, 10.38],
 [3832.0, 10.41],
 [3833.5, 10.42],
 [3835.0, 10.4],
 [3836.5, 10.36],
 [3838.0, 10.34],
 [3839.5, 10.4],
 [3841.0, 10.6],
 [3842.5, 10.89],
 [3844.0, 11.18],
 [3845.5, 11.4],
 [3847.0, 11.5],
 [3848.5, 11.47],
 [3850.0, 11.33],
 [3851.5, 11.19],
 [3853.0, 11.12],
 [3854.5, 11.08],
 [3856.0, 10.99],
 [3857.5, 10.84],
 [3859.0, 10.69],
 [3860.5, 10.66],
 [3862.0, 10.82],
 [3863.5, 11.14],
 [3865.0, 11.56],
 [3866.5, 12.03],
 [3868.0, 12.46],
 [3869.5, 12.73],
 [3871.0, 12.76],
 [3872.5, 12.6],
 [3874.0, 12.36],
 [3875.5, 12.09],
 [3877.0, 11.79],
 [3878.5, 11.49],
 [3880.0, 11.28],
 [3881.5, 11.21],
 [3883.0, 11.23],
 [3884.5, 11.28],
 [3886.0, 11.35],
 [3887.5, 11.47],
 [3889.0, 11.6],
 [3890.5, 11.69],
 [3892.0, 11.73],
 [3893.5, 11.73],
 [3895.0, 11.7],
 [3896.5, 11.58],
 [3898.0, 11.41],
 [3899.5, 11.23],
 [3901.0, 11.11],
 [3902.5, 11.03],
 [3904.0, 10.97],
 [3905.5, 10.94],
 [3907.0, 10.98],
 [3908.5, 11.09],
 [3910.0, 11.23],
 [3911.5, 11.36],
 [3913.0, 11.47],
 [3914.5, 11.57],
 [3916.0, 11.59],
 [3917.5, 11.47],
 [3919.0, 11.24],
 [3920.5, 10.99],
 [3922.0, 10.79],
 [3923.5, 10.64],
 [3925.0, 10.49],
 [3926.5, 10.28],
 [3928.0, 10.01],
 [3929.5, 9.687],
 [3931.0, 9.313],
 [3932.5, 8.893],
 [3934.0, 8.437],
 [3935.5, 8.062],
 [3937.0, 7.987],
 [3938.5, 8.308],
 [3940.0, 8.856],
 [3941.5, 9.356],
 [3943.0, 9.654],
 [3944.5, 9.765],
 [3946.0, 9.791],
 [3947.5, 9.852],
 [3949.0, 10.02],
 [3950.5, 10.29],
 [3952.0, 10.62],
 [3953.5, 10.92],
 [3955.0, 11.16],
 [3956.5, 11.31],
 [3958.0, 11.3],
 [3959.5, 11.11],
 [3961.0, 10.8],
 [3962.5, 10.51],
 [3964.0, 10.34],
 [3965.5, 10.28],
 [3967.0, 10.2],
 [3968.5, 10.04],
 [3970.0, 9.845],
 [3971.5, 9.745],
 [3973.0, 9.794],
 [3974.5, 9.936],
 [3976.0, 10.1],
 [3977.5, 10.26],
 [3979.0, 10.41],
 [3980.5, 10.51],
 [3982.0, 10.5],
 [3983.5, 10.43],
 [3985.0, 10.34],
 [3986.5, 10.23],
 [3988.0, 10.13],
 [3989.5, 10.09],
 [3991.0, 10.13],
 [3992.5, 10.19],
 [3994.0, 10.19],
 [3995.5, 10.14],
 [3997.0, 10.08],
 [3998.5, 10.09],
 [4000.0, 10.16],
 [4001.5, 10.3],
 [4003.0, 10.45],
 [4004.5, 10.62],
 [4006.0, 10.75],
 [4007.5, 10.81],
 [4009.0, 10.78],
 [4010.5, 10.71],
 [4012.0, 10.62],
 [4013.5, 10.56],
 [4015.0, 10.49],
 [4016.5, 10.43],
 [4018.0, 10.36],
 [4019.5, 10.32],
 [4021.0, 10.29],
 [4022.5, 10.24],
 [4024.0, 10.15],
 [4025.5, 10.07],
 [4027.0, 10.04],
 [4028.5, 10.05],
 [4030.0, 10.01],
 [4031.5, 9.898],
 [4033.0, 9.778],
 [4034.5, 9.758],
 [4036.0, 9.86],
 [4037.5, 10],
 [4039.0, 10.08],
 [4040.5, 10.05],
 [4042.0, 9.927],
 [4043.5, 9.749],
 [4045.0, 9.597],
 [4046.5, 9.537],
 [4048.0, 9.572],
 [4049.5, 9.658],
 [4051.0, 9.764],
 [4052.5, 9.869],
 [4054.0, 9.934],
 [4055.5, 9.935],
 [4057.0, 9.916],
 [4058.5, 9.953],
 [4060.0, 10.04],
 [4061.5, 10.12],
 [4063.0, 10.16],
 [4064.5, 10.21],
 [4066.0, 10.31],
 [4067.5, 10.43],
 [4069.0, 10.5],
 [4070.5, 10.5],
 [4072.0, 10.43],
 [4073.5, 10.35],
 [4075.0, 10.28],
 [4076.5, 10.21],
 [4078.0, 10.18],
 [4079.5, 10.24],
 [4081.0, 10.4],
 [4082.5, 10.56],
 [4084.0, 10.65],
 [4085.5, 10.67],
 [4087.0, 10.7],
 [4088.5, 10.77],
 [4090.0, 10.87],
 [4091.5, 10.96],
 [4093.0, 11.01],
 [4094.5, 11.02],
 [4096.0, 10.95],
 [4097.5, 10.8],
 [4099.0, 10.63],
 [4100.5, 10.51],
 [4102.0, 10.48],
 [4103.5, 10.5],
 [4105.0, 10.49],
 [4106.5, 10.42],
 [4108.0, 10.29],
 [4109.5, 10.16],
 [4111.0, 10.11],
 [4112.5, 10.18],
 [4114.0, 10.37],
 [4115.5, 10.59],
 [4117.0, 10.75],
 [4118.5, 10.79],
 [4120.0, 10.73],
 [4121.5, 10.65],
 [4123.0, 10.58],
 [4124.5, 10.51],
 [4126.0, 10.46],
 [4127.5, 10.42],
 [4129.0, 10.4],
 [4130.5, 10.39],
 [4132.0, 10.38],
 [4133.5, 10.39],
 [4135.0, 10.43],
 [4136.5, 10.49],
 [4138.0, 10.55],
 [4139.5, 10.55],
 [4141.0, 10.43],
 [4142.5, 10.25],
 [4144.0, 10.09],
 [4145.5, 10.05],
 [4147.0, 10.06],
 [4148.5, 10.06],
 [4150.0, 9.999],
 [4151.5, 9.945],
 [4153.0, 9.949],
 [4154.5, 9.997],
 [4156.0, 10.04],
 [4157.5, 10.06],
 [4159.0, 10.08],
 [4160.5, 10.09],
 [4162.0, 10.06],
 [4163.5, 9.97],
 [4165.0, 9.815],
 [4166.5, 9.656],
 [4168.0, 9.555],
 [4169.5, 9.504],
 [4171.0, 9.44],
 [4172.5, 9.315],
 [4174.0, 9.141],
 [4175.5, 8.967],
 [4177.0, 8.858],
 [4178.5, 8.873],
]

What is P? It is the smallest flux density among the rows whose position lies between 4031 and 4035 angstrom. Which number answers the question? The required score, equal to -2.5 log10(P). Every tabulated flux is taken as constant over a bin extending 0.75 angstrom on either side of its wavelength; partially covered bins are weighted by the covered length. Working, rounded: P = 9.758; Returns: -2.47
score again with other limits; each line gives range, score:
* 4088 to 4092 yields -2.58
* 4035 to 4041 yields -2.48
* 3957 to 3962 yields -2.58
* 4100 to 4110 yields -2.52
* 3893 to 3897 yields -2.66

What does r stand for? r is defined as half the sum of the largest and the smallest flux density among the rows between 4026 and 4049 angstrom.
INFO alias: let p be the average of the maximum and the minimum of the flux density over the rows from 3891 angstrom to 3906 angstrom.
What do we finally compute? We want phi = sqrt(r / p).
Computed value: 0.93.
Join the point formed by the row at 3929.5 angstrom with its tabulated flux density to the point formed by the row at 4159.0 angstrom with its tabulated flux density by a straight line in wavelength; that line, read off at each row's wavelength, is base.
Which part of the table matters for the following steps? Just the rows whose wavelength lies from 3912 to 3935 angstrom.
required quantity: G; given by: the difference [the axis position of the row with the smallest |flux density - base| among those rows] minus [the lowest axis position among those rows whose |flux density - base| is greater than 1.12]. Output 16.5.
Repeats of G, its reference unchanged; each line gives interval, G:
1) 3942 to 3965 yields -9.0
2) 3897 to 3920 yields 7.5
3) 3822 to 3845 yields -4.5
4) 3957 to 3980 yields 13.5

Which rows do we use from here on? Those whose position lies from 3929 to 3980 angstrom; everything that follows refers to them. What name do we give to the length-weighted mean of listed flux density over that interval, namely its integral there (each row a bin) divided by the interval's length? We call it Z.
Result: 9.9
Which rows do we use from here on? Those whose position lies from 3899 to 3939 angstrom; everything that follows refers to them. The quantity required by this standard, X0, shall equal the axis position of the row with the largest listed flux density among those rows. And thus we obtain 3916.0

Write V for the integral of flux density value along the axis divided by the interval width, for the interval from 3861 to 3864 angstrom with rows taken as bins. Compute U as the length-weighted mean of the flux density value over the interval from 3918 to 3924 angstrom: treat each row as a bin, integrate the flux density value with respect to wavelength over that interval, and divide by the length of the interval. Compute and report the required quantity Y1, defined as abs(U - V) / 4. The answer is 0.00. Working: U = 10.95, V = 10.9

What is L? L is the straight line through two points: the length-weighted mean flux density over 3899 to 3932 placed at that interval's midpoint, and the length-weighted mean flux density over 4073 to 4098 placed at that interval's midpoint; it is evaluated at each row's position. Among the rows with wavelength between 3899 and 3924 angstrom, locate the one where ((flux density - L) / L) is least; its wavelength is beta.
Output 3923.5 angstrom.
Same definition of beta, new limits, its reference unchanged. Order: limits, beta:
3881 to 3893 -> 3881.5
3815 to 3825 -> 3824.5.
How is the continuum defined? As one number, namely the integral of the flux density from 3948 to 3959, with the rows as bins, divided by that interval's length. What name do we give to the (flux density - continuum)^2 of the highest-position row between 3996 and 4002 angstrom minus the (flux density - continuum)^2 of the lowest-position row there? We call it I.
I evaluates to -0.26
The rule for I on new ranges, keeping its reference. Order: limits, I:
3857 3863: 0.00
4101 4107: 0.04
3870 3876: -2.19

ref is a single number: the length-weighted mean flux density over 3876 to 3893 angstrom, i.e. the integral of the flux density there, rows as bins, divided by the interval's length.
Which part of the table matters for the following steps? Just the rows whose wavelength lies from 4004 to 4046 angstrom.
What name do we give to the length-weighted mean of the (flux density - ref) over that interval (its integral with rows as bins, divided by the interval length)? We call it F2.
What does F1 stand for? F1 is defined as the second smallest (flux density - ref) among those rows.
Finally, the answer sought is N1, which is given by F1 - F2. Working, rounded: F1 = -1.7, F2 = -1.3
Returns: -0.46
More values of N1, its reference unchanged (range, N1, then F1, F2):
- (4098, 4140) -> -0.31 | -1.3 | -1.0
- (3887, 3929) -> -0.90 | -1.2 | -0.3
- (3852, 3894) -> -0.87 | -0.8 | 0.1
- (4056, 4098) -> -0.51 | -1.5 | -1.0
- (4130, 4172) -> -0.57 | -2.0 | -1.4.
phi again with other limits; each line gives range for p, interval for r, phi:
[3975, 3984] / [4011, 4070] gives 0.99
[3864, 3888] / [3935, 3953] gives 0.88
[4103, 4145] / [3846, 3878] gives 1.06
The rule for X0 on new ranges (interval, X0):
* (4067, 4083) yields 4082.5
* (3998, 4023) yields 4007.5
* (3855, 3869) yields 3868.0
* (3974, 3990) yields 3980.5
